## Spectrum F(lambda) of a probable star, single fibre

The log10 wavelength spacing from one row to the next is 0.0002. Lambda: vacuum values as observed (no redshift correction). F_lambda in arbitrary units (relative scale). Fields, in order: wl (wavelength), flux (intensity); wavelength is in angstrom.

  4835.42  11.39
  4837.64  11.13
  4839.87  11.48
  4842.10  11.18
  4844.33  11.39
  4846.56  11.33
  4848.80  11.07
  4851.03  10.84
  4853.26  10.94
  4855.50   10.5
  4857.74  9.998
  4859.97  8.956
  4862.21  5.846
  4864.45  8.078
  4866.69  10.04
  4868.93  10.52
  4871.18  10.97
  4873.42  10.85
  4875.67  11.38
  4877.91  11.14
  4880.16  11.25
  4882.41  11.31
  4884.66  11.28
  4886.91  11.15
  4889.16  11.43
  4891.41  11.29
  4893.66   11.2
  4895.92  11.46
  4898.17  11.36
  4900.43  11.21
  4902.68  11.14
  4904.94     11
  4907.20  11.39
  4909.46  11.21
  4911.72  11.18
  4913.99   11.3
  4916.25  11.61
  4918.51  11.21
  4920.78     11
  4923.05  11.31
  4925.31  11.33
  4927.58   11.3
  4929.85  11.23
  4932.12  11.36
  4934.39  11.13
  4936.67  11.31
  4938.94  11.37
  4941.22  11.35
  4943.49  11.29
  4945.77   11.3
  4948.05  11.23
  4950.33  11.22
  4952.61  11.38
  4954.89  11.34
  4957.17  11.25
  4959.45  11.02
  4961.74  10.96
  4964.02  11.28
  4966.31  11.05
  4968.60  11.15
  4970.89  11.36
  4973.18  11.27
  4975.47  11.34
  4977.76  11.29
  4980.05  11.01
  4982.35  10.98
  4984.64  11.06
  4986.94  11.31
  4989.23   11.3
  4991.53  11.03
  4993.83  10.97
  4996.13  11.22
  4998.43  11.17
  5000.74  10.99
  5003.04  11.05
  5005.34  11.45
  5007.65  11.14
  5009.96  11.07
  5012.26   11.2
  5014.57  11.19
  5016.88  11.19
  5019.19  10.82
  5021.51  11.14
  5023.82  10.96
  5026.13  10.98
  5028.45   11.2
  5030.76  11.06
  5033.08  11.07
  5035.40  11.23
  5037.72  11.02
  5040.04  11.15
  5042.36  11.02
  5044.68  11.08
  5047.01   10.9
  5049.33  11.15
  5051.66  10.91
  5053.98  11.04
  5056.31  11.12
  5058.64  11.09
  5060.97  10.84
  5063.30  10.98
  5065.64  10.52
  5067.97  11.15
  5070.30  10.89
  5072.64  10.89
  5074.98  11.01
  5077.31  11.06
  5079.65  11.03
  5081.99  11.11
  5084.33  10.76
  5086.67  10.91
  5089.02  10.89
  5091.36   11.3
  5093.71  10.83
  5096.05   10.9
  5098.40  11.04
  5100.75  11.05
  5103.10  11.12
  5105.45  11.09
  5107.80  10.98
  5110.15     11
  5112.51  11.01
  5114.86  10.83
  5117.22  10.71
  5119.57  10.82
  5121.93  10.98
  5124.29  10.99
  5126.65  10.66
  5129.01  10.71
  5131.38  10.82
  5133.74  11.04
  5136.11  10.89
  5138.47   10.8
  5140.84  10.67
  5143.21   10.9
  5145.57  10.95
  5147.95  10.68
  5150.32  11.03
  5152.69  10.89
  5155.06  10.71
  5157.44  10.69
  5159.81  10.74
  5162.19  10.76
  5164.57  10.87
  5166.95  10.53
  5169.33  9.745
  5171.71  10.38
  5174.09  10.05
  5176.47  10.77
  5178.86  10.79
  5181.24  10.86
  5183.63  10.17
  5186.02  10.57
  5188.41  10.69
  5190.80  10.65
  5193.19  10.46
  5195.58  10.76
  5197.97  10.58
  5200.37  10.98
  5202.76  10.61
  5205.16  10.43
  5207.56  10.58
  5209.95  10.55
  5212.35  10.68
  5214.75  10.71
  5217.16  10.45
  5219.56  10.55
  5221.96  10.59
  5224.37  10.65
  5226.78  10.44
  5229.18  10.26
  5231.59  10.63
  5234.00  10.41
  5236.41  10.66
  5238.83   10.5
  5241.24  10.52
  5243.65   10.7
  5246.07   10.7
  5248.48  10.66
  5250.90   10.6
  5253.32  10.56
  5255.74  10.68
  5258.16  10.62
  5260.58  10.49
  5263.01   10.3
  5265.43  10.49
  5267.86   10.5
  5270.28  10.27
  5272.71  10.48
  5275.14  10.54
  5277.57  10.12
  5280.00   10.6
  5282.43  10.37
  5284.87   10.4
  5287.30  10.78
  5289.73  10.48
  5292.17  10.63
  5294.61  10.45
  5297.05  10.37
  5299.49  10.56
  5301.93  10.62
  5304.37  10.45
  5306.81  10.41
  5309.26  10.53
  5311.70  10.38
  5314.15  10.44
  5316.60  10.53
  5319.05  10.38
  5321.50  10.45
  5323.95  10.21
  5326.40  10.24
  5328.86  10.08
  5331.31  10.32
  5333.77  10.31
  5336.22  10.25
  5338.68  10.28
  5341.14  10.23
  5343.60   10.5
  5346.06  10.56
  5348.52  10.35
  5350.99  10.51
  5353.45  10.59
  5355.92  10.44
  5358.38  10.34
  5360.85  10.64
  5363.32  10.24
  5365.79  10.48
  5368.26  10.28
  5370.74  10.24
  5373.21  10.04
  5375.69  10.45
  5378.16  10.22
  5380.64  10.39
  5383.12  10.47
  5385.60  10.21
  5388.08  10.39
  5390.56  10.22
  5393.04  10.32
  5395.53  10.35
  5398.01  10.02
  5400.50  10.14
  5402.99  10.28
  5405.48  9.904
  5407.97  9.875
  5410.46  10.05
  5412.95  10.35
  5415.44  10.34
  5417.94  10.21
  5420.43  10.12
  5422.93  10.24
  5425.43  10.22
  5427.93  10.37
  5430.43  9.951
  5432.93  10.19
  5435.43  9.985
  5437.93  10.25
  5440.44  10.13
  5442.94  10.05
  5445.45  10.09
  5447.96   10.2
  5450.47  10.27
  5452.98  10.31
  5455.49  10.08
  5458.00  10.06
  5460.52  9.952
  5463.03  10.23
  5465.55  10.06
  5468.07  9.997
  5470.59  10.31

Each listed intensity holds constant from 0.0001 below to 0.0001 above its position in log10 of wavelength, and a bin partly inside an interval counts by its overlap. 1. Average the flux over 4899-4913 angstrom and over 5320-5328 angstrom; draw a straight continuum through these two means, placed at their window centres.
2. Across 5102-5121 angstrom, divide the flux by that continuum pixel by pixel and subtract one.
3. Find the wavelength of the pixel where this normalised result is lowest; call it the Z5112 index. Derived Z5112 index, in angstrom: 5117.22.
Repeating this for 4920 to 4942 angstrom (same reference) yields 4920.78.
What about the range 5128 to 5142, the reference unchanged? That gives 5140.84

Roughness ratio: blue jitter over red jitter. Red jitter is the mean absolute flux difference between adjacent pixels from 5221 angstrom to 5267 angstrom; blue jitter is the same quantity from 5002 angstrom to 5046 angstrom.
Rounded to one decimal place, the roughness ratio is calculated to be 1.2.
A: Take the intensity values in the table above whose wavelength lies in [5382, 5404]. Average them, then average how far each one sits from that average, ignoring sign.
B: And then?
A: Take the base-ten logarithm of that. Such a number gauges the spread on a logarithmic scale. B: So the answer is -0.97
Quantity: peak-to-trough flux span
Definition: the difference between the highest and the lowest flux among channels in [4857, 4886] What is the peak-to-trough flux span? 5.5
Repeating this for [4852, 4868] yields 5.1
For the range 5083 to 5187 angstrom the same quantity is 1.6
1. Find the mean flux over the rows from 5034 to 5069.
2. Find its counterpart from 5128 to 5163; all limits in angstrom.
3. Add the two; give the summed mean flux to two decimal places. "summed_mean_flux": 21.83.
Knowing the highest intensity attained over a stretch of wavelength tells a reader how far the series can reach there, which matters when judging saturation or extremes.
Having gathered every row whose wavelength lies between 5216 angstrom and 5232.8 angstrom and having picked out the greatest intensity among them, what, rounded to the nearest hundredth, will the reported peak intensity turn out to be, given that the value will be 10.65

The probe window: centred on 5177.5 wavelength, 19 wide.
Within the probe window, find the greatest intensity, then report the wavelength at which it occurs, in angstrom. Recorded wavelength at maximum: 5181.24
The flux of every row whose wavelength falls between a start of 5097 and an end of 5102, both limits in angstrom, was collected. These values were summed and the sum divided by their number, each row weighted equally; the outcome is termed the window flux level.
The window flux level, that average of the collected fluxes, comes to 11.0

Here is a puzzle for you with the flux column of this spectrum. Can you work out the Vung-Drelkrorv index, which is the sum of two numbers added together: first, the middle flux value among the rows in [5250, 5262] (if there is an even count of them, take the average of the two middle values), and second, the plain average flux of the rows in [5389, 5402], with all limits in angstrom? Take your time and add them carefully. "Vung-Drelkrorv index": 20.8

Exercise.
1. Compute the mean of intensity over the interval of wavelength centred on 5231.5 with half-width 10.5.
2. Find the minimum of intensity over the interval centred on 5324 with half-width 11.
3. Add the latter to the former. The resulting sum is 20.6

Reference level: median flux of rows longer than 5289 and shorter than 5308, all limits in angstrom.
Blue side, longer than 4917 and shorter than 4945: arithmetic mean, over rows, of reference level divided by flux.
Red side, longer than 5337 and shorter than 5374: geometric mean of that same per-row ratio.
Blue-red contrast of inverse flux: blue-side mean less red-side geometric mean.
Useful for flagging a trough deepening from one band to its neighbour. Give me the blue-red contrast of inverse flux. -0.08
